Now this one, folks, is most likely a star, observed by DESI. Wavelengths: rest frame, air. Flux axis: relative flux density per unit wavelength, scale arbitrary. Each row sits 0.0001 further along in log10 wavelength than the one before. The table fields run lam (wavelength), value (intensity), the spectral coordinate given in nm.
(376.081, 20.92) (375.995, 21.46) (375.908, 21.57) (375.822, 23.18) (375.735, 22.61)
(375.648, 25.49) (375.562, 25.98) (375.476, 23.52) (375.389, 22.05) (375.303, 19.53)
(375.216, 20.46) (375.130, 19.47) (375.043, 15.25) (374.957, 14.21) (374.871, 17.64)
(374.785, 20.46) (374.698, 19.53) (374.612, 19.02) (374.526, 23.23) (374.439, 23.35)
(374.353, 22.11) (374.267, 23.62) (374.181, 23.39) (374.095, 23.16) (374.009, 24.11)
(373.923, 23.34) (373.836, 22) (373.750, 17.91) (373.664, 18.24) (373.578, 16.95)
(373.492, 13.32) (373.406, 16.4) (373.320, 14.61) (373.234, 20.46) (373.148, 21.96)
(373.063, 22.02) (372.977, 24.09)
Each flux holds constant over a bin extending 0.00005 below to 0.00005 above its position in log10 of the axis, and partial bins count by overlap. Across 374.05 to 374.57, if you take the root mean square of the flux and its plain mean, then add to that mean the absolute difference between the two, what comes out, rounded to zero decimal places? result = 23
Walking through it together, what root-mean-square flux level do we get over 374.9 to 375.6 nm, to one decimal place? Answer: 20.4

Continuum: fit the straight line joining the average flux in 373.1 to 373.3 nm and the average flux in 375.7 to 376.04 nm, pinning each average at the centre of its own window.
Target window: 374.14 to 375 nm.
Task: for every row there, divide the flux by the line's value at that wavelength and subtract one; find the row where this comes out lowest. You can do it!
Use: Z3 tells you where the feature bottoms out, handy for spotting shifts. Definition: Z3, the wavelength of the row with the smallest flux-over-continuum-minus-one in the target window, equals 374.957 nm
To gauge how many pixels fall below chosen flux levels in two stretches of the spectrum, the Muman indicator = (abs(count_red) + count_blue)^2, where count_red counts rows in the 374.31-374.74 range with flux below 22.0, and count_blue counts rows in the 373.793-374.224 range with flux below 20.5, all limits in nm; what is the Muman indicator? 4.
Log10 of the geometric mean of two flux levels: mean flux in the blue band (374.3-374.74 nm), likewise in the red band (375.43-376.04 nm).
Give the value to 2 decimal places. 1.35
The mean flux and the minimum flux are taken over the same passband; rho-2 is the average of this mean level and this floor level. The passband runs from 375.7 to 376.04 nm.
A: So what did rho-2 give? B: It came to 22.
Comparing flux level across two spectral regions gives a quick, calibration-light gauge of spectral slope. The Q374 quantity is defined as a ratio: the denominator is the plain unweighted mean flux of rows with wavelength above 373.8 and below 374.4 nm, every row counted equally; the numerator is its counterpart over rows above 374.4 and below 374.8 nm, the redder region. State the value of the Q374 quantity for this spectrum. 0.91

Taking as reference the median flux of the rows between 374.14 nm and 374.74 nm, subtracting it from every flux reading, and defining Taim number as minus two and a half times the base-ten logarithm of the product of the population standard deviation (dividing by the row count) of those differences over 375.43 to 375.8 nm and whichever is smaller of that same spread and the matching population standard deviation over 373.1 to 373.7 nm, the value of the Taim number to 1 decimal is -0.7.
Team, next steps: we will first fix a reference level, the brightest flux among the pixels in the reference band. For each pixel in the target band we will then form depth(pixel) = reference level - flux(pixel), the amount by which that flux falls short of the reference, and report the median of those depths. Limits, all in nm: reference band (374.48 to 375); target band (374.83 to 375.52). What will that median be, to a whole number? 4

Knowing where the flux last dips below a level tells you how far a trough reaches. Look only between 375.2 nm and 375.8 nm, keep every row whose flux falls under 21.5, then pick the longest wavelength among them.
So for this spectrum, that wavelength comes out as 375.303 nm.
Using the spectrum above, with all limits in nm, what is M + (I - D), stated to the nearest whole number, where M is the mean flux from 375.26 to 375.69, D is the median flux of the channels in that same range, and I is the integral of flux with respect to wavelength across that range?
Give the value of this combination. 10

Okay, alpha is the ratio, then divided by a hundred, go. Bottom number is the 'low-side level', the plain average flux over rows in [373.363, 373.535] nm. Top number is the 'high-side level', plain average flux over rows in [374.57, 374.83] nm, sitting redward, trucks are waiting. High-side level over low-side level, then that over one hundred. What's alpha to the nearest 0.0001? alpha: 0.0132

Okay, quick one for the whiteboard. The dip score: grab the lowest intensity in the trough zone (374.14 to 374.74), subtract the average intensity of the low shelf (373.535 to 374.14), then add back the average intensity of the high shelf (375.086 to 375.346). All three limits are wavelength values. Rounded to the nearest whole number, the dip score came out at 18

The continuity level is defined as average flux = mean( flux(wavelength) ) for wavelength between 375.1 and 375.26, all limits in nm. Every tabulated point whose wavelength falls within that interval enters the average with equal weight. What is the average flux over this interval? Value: 20.0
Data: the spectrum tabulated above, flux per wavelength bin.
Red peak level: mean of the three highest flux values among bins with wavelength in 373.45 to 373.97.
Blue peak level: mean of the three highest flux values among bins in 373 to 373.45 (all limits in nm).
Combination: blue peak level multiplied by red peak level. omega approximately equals 455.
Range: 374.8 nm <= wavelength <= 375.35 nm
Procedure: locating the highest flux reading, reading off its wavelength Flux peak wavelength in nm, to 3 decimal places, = 375.216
